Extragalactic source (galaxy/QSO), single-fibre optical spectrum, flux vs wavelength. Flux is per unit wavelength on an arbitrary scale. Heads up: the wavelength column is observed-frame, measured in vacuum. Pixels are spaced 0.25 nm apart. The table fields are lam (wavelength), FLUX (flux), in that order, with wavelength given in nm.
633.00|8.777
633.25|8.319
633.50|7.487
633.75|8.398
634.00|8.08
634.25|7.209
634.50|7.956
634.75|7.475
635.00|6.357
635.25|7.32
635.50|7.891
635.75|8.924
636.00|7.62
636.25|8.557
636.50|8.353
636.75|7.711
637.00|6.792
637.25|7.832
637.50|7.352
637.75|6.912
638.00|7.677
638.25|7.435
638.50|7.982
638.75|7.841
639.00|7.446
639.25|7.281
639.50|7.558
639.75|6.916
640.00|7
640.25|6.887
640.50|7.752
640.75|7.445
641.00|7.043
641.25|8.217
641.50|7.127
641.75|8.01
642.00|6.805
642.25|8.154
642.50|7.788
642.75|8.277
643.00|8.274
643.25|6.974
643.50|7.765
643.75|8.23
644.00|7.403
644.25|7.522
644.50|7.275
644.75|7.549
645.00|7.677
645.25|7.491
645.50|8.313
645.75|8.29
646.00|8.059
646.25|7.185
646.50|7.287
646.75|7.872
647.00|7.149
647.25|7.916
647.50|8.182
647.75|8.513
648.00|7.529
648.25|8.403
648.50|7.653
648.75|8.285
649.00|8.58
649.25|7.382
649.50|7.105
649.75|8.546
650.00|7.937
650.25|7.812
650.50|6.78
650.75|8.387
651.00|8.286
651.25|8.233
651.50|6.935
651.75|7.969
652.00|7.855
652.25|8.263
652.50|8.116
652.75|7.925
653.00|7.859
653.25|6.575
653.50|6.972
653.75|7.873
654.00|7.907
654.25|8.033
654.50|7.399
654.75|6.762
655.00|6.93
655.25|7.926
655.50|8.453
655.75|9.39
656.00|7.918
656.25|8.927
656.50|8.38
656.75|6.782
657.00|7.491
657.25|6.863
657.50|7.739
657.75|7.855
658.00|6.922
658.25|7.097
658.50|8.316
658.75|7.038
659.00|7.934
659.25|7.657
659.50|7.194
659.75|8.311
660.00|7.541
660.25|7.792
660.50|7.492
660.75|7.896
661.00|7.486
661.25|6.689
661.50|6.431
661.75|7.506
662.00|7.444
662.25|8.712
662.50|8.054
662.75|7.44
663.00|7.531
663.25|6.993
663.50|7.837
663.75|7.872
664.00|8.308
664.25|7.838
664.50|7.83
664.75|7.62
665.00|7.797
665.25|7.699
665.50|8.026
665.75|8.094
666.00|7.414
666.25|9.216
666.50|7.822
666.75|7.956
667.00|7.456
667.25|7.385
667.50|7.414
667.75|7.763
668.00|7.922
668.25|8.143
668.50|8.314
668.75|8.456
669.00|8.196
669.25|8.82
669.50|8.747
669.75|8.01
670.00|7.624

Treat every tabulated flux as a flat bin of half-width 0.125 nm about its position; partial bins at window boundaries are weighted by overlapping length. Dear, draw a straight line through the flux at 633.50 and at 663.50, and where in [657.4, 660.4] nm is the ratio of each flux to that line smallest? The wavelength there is 658.00 nm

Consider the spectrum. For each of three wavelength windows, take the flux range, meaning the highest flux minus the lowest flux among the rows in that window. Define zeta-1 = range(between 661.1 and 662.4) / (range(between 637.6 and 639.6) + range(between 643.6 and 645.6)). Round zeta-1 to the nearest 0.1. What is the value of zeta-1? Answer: 1.1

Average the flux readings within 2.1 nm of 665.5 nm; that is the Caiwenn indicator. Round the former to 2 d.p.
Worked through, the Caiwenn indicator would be 7.86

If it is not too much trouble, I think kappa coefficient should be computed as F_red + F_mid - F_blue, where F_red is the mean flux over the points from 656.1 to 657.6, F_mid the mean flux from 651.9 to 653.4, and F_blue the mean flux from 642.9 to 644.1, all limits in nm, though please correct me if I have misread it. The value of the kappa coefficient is 7.7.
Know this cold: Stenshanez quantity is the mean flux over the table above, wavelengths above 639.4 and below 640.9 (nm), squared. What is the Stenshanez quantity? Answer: 53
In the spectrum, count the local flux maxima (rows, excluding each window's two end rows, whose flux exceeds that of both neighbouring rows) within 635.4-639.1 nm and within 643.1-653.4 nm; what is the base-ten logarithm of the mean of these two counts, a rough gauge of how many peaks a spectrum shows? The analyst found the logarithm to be 0.93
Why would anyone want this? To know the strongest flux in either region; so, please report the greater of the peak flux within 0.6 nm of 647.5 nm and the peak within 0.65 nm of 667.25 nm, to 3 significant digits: 8.51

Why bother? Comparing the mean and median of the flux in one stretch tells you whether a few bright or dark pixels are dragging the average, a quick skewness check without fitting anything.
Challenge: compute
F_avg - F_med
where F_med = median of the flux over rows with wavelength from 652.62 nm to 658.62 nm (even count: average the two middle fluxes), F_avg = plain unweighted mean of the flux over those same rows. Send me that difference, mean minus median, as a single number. -0.18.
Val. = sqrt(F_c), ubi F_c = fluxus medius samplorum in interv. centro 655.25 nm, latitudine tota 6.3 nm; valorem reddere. 2.77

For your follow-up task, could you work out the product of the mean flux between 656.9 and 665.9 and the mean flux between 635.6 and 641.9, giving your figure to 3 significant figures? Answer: 57.8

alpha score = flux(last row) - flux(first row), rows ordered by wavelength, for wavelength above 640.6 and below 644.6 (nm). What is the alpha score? -0.17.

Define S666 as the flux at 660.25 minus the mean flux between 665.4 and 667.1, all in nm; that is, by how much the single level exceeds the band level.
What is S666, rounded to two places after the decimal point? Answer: -0.21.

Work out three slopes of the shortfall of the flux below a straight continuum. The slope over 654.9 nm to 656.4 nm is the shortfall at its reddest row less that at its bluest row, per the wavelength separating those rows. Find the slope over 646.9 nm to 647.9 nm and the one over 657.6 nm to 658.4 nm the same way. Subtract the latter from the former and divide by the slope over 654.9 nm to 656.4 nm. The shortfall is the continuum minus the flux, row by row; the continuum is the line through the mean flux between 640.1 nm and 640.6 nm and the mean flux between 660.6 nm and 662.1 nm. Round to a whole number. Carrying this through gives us 2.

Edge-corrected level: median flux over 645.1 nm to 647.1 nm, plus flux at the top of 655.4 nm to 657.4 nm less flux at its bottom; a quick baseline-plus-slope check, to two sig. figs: 6.1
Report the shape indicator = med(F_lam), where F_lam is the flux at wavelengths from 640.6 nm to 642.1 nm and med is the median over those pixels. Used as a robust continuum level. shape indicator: 7.3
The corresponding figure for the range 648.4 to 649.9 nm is 8.0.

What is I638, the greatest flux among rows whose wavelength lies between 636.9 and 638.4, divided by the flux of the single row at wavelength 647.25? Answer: 0.99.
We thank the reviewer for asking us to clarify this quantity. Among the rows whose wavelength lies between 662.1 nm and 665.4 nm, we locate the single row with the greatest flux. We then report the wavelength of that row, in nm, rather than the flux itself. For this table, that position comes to 662.25 nm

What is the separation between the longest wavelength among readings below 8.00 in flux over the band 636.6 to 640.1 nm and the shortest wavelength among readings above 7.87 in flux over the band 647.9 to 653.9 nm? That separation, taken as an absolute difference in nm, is 8.25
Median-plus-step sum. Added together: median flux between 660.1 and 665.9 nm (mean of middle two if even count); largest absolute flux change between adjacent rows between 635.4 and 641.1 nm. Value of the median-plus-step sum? 9.10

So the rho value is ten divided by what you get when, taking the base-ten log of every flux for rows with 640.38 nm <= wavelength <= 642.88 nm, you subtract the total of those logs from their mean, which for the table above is -1.26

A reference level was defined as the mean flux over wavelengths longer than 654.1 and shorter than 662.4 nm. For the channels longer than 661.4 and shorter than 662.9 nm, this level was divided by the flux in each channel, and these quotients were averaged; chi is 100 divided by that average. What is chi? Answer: 99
